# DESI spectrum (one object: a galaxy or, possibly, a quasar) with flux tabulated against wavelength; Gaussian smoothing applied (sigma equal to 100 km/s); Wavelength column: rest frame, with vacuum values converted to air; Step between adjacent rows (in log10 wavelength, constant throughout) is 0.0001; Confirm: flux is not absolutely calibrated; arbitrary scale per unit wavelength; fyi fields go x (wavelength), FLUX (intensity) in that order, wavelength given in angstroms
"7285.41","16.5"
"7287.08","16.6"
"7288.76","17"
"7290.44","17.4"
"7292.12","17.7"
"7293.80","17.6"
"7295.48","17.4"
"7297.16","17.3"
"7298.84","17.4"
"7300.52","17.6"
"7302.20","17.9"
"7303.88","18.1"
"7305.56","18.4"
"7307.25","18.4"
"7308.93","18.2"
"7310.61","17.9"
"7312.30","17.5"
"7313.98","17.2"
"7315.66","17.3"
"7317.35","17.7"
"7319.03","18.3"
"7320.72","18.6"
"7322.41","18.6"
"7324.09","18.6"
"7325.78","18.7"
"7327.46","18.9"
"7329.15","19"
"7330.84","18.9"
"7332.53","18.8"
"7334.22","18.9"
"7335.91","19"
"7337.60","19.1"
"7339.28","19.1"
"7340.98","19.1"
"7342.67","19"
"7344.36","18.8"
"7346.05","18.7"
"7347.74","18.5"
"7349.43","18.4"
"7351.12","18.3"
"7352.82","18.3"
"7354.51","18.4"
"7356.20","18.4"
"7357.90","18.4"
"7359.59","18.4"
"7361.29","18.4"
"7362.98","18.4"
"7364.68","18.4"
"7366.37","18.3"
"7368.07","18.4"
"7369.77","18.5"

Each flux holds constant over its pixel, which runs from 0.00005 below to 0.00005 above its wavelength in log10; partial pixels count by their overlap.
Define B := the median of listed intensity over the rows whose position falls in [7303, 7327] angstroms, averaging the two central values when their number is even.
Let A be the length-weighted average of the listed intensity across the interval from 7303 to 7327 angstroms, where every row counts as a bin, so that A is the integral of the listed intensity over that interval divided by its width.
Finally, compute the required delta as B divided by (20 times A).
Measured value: 0.0504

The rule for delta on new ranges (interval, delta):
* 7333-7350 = 0.0502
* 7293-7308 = 0.0495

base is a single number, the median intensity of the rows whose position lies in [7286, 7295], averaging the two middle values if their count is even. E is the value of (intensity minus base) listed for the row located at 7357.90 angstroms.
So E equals 1.00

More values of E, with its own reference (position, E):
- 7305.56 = 1.00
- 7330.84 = 1.50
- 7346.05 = 1.30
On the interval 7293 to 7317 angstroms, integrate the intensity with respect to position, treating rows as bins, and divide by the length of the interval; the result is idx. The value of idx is 17.7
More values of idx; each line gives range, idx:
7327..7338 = 18.9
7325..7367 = 18.7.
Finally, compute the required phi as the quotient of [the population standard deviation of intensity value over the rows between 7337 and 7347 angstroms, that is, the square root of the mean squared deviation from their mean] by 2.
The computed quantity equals 0.08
